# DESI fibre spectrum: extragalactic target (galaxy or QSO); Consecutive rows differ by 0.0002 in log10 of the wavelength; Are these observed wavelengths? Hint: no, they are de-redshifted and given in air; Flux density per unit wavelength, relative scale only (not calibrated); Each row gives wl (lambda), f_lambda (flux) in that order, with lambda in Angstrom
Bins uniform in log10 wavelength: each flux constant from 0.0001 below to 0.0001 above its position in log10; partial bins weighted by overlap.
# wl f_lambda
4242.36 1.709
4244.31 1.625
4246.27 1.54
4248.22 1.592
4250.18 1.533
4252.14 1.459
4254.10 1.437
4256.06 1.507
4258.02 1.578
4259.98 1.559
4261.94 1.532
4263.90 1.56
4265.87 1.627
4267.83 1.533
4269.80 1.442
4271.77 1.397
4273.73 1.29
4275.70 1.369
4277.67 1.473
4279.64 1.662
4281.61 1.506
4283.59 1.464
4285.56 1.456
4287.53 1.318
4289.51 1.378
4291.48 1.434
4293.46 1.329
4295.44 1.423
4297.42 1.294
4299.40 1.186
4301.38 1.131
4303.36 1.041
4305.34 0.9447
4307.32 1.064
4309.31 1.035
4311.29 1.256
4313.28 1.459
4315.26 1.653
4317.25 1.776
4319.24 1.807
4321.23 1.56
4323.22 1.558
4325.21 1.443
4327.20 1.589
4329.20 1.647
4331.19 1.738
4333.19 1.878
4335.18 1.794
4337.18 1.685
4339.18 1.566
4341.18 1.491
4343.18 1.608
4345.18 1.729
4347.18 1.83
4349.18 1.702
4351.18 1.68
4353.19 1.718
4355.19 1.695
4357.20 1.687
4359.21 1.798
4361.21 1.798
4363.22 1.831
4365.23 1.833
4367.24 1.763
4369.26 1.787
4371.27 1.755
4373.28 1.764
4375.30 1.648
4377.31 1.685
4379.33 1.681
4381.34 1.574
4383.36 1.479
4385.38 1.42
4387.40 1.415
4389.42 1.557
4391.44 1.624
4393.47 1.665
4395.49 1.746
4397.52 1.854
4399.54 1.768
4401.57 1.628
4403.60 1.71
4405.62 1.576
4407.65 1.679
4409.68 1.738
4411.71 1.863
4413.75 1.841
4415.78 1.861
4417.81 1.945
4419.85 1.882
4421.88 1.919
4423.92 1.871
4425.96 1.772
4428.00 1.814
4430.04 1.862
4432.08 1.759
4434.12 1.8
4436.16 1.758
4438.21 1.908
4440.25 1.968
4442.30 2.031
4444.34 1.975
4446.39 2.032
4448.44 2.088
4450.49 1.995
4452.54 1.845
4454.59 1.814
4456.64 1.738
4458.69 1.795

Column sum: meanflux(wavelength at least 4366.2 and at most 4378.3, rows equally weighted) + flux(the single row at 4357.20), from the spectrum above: 3.42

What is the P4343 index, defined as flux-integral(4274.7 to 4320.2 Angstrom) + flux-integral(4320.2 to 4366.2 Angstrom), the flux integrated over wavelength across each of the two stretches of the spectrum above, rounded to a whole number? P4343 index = 140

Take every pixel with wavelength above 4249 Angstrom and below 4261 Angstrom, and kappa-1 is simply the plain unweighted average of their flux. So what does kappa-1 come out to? 1.51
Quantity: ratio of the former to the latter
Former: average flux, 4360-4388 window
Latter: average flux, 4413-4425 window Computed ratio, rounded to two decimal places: 0.89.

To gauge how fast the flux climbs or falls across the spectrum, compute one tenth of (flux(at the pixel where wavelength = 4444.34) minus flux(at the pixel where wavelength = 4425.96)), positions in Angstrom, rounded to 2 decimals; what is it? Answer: 0.02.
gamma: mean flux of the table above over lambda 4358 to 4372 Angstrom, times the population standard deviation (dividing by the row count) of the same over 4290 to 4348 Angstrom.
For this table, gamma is 0.47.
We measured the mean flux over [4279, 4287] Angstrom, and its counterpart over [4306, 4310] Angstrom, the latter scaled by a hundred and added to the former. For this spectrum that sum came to 106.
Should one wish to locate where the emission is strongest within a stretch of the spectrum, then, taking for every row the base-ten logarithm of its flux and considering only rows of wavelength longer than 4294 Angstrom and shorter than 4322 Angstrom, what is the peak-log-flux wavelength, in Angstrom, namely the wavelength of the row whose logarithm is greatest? 4319.24 Angstrom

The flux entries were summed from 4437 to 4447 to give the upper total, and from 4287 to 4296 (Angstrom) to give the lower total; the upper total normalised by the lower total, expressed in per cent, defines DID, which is 144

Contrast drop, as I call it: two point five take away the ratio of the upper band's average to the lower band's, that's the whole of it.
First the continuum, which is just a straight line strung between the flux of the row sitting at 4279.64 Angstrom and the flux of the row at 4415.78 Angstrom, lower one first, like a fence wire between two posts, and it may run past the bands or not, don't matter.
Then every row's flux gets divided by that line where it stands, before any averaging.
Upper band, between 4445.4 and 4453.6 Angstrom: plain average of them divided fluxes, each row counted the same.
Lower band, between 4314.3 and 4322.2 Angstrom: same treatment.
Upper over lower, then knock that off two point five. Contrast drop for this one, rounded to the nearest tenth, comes 1.4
